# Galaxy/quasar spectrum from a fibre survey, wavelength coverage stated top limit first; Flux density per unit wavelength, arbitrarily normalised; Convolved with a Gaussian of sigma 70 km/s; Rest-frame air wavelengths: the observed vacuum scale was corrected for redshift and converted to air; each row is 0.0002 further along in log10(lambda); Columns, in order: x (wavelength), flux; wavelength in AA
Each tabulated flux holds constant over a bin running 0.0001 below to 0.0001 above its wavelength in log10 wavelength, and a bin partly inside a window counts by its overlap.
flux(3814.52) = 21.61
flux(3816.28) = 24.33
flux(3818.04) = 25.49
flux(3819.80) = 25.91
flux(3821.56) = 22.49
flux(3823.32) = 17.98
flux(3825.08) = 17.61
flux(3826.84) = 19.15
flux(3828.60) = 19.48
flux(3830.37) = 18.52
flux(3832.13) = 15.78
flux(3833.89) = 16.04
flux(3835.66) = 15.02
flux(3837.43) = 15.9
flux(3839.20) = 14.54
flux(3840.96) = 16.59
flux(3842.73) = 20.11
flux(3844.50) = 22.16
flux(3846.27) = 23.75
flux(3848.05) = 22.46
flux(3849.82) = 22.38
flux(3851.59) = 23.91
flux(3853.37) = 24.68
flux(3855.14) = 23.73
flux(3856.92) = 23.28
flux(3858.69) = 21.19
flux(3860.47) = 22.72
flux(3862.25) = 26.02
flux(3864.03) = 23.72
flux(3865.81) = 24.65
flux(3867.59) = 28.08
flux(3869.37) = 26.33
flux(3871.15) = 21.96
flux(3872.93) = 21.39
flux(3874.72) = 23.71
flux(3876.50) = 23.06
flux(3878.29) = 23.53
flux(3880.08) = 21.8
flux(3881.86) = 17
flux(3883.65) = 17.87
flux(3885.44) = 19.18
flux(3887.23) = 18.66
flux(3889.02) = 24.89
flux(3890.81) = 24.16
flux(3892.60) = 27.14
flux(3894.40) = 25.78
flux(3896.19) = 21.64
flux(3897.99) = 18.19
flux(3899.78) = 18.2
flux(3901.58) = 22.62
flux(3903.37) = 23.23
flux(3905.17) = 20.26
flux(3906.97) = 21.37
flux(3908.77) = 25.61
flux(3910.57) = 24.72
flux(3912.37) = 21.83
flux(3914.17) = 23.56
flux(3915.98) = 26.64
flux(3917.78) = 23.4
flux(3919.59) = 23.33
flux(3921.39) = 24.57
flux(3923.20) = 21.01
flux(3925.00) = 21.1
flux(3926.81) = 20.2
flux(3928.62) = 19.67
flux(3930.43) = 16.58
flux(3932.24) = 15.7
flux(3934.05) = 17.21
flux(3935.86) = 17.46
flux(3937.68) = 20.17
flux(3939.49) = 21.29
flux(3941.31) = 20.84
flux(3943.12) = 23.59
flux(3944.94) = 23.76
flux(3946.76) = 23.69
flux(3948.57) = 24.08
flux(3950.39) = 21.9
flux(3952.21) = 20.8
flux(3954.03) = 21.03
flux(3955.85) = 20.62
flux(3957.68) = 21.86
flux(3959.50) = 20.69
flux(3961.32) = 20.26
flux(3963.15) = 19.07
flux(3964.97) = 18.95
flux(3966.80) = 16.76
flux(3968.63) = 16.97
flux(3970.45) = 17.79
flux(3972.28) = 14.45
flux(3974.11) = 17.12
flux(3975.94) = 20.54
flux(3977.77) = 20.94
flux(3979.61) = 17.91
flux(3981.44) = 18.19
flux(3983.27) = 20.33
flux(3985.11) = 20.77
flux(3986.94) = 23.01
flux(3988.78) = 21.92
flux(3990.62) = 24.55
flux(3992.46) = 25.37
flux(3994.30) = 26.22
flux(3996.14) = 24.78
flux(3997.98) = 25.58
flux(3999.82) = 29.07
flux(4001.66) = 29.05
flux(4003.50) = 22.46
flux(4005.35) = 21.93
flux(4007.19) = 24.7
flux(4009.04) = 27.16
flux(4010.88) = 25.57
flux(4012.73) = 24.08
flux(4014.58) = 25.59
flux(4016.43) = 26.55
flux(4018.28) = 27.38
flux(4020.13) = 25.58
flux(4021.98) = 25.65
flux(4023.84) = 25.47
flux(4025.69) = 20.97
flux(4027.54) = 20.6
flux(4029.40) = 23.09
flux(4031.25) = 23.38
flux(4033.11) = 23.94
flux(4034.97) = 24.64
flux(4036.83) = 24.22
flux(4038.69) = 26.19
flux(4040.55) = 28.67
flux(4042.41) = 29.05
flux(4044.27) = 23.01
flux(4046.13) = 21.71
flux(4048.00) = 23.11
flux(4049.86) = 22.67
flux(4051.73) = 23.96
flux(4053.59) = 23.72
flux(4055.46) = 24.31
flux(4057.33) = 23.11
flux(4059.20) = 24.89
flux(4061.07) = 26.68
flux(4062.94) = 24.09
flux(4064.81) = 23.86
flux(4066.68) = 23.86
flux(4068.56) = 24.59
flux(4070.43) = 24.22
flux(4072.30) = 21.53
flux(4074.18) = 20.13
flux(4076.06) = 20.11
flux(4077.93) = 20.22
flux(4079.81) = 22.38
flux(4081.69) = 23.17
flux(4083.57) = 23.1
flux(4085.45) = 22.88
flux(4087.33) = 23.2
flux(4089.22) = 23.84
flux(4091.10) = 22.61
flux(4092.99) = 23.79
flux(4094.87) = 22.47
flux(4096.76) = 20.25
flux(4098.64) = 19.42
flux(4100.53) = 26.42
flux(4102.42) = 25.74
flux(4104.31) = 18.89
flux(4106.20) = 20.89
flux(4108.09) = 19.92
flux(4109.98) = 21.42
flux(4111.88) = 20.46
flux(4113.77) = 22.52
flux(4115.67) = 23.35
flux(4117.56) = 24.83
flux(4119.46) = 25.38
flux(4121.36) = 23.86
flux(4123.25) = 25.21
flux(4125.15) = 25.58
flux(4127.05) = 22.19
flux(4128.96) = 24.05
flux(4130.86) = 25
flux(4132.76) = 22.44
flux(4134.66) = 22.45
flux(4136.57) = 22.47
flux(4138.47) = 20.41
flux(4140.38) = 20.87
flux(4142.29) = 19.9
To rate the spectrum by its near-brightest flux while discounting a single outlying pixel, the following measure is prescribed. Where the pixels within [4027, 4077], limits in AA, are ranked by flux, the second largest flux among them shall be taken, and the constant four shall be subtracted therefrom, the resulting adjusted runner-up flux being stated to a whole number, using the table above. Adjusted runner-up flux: 25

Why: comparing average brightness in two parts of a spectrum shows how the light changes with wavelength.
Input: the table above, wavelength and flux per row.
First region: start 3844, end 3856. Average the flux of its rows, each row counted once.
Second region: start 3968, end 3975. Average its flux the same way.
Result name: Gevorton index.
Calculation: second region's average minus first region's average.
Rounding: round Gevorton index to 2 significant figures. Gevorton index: -6.7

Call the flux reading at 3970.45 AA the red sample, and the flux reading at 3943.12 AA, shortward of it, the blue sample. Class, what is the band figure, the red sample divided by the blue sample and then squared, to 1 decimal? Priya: 0.6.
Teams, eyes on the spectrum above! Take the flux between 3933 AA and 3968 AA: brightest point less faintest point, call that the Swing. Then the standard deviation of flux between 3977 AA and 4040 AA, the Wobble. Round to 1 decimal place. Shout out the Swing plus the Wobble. 10.0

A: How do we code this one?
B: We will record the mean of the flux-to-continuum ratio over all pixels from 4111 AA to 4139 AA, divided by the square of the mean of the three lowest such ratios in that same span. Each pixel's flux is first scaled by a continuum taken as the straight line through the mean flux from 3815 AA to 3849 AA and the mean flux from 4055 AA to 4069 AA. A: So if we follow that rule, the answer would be 1.36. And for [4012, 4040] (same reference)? 1.25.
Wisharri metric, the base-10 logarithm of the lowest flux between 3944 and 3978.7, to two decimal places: 1.16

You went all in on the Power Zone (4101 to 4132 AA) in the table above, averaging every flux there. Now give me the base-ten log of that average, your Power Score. 1.36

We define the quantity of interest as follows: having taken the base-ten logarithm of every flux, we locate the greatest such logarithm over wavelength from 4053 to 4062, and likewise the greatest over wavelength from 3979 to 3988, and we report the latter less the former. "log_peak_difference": -0.064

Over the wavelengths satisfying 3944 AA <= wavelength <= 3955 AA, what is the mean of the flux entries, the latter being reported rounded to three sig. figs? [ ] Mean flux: 22.5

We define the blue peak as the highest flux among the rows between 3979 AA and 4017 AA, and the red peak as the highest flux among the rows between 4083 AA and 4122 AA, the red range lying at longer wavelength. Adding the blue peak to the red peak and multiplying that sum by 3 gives 166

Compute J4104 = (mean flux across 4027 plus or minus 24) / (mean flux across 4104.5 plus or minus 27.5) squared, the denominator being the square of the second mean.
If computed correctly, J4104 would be 0.047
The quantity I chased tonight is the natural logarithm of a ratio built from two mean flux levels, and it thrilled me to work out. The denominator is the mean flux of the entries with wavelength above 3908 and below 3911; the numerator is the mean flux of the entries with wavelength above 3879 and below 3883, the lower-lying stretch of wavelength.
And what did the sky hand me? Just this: -0.26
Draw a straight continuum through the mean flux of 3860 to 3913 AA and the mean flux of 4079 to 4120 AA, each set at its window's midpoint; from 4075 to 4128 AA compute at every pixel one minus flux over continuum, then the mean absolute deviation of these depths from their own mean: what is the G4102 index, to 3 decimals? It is 0.074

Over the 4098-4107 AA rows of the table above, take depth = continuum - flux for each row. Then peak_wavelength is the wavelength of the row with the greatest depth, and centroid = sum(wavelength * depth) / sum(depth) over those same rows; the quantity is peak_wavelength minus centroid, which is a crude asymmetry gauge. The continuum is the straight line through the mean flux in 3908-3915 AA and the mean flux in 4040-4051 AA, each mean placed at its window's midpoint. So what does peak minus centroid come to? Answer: 1.2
